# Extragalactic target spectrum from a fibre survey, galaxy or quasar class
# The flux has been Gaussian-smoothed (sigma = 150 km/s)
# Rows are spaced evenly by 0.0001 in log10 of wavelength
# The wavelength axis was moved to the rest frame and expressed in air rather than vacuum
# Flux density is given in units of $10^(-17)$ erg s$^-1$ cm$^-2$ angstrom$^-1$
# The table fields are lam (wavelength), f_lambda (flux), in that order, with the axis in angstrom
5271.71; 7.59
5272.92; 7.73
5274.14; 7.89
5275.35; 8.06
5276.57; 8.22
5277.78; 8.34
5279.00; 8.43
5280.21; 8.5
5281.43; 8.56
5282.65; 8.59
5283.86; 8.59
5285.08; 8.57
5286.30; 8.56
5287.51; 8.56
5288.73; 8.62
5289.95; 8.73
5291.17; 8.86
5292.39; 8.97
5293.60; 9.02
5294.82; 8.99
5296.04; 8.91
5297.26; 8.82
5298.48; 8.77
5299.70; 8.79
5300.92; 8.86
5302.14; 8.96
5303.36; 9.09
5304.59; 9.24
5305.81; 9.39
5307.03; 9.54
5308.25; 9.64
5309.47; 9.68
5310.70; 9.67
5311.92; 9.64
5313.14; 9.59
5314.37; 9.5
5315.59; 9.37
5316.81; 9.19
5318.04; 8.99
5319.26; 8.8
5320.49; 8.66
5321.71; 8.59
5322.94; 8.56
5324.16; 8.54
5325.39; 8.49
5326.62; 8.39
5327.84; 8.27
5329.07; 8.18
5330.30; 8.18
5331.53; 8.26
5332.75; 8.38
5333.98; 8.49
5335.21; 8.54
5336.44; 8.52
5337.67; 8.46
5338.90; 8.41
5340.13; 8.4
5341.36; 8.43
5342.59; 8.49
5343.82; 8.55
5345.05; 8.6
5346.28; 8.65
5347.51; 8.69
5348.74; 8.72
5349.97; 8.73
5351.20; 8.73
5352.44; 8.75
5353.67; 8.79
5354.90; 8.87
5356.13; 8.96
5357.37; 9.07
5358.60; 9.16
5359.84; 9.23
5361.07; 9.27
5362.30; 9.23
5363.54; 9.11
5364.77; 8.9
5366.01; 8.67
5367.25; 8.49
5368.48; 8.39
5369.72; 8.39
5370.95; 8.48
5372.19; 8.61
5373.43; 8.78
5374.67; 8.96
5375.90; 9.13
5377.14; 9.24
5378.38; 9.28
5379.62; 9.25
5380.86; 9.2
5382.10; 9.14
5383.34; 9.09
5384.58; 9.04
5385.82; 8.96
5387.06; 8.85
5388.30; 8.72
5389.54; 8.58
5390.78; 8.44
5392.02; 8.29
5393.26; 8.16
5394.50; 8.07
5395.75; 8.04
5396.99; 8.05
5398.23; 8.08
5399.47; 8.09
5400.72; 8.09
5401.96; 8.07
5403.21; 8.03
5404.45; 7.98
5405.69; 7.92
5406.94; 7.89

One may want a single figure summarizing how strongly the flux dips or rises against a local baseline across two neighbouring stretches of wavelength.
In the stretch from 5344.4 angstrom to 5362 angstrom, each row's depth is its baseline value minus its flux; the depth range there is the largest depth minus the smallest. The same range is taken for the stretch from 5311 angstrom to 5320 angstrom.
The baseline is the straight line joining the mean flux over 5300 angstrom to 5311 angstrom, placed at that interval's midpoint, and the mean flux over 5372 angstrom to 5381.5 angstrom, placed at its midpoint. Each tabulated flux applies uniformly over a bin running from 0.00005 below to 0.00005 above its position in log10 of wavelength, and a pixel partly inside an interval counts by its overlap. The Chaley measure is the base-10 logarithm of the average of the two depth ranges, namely -0.11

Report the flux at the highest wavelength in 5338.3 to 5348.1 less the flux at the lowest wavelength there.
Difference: 0.28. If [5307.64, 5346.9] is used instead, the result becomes -0.99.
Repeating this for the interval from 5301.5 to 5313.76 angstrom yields 0.63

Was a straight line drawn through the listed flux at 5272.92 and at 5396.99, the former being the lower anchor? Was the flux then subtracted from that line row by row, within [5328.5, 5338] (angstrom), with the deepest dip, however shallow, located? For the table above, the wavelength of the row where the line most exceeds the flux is 5330.30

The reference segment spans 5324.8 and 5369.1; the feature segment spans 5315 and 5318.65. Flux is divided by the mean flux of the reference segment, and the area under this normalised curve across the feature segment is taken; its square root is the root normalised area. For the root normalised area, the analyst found 1.97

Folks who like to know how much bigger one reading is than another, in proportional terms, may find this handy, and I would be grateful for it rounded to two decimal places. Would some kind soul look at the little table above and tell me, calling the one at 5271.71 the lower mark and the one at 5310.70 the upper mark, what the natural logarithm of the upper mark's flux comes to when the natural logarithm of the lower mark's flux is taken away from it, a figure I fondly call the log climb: 0.24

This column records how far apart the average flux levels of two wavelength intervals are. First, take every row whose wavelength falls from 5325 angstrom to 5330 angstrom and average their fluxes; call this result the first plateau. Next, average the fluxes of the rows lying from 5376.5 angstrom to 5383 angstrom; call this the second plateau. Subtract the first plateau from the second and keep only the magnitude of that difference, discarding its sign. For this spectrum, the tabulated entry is 0.89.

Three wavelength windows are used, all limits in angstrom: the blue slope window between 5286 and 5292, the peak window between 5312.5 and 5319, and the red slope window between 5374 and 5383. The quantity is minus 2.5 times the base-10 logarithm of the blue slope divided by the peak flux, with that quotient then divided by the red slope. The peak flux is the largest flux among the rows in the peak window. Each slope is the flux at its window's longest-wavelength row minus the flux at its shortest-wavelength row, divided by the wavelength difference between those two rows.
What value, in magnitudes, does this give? 1.4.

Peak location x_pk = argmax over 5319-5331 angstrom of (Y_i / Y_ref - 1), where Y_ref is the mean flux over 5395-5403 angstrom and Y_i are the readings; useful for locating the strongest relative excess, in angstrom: 5319.26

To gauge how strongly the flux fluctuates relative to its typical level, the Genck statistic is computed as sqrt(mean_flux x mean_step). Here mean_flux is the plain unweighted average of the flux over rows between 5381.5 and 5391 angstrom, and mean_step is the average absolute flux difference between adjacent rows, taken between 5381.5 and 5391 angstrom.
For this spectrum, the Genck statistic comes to 0.94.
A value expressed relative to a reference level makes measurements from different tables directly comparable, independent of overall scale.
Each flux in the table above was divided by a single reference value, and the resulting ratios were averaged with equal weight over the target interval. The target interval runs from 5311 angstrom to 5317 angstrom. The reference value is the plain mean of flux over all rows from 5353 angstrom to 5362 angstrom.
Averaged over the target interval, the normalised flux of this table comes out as 1.05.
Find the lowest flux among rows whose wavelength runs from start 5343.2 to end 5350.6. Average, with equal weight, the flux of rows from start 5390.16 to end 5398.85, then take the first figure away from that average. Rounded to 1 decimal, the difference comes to -0.4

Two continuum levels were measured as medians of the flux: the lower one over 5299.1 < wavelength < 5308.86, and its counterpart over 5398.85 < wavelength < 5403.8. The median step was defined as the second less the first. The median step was -1.1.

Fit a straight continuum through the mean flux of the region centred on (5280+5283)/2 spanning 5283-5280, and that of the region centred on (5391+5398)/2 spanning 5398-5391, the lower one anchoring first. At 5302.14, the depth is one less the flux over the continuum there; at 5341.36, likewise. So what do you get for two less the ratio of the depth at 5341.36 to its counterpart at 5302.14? 1.8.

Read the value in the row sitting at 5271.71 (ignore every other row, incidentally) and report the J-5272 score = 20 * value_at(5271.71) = 152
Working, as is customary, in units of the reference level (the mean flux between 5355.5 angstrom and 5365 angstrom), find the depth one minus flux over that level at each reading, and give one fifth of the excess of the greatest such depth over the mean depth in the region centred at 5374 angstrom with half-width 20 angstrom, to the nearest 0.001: 0.016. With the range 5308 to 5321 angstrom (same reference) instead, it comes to 0.015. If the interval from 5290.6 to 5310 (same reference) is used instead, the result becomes 0.007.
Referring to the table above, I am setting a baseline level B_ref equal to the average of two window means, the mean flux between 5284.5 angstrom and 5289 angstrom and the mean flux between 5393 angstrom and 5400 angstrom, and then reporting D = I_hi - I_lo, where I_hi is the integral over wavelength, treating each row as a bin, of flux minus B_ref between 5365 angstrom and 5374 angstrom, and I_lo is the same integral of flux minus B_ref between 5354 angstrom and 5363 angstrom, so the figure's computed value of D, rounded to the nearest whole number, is -5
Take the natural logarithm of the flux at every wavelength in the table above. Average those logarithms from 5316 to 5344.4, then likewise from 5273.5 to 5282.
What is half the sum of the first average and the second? 2.13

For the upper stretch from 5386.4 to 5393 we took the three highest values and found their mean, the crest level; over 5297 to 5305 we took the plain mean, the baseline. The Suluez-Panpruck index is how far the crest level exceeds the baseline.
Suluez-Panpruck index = -0.2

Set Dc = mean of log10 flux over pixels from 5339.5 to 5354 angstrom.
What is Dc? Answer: 0.936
